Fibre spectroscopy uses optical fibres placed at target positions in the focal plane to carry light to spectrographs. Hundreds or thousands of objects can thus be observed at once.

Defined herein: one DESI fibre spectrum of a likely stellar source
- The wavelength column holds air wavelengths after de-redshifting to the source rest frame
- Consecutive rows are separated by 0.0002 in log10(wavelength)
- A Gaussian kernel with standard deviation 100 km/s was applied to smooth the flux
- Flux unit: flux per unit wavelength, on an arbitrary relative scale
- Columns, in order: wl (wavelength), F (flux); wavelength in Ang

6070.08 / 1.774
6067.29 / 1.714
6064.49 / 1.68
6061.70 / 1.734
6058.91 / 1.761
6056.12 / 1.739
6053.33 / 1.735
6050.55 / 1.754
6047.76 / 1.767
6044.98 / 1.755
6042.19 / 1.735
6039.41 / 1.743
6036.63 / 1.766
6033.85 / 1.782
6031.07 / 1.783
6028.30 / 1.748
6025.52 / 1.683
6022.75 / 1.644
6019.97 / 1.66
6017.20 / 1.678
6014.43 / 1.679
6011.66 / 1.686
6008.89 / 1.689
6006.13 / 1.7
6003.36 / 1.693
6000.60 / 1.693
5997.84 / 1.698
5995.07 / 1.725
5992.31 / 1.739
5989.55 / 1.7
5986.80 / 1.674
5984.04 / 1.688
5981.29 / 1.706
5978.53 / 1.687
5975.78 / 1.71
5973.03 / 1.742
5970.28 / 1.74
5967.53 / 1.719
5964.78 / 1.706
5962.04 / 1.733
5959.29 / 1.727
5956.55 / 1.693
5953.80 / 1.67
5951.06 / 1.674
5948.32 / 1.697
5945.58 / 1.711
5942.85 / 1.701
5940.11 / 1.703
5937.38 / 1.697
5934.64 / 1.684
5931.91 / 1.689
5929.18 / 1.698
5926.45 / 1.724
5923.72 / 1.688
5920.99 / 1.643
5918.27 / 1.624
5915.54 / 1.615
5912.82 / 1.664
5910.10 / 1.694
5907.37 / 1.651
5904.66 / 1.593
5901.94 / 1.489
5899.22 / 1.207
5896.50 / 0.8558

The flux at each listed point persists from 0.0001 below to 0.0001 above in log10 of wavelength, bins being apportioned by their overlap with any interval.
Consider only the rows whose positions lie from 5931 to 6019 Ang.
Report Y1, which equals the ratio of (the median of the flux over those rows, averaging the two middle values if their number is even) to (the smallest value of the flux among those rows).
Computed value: 1.02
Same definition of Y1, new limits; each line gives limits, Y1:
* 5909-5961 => 1.05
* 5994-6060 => 1.05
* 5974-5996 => 1.02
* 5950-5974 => 1.03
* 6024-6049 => 1.04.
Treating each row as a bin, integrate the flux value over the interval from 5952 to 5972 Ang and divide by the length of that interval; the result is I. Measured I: 1.71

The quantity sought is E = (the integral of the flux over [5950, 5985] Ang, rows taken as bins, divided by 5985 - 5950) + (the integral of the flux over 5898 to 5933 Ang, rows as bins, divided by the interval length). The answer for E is 3.32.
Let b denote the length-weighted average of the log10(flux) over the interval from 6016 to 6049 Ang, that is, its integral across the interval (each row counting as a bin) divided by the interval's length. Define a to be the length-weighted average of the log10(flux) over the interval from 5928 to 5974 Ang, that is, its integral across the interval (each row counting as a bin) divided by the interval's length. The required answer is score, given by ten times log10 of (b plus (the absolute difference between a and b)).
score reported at -6.13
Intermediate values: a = 0.232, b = 0.238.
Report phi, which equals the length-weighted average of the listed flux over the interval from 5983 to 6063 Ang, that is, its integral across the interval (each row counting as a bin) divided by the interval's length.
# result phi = 1.72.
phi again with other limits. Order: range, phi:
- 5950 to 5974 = 1.71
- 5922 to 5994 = 1.70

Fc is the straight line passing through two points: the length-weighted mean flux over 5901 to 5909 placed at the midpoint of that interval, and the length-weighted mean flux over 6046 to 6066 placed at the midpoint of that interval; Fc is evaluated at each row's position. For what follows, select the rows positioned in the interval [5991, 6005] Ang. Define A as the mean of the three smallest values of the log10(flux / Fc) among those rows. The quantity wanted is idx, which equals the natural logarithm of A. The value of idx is -5.8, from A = 0.0031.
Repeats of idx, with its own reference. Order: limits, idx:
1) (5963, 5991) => -5.4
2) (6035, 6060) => -7.2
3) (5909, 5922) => -4.9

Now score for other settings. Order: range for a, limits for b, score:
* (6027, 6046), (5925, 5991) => -6.10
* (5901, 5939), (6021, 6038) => -5.88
